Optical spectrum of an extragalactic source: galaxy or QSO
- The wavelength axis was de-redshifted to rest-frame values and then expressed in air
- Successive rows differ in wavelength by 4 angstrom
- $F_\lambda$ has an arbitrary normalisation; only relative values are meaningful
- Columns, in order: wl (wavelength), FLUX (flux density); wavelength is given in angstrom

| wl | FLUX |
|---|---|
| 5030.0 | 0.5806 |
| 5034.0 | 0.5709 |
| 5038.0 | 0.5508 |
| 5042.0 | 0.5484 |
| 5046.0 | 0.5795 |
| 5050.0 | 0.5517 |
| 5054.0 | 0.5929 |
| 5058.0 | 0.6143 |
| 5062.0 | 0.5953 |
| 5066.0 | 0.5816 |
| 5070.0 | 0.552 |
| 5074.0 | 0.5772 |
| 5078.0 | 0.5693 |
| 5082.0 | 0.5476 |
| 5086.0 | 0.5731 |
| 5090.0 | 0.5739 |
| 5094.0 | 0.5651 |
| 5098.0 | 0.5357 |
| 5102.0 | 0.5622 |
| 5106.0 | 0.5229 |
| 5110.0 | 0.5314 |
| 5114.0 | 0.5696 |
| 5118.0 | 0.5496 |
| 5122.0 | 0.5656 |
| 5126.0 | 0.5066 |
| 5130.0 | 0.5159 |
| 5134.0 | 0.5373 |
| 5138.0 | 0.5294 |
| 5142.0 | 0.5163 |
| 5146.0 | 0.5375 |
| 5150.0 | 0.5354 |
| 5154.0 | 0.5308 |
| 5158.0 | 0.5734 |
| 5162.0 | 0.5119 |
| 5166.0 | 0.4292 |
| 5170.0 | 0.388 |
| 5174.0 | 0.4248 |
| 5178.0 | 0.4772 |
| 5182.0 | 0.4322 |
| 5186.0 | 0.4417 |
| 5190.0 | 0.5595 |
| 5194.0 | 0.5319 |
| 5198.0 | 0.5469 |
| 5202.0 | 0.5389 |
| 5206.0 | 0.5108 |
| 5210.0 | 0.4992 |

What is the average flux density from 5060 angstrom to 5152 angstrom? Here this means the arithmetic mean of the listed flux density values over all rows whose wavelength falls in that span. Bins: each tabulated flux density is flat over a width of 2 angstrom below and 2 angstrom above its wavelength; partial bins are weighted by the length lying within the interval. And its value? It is 0.550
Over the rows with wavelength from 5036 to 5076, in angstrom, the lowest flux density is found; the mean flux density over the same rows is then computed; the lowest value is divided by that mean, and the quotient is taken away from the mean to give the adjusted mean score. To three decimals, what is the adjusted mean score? -0.380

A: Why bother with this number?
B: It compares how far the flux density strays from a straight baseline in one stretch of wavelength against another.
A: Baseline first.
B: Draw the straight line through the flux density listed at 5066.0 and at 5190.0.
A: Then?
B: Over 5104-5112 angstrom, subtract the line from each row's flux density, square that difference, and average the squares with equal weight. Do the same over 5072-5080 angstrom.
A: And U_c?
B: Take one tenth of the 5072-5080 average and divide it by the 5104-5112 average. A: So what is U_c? 0.003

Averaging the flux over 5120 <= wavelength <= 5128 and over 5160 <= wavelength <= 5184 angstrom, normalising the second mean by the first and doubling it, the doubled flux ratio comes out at 1.66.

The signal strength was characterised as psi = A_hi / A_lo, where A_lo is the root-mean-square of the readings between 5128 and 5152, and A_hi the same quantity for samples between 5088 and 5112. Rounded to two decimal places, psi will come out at 1.04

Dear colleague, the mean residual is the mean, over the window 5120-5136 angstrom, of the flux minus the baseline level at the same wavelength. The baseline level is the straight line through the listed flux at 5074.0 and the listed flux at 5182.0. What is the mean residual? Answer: 0.027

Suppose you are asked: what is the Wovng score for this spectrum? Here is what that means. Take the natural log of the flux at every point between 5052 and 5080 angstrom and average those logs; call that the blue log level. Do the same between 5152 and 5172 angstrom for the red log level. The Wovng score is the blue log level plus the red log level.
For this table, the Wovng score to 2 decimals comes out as -1.27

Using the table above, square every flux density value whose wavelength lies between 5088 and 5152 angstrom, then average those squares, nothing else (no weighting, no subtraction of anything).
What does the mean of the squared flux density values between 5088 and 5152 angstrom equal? 0.293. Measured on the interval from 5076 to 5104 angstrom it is 0.315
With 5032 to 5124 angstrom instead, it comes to 0.319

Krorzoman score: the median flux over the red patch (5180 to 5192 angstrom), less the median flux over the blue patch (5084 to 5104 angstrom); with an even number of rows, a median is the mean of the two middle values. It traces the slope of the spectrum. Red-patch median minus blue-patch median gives -0.12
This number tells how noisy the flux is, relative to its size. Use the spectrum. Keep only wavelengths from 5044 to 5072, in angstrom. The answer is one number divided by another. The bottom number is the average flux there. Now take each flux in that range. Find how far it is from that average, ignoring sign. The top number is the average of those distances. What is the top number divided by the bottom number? 0.029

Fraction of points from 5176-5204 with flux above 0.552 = 0.14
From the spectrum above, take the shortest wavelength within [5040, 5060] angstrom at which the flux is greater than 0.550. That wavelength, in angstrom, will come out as 5046.0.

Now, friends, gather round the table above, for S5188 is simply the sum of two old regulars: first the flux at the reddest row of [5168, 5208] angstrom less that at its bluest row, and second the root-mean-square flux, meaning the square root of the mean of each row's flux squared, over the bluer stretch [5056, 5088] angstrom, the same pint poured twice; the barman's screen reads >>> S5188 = 0.70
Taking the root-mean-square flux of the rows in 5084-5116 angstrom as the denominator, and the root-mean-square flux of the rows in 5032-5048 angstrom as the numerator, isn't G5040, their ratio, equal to 1.01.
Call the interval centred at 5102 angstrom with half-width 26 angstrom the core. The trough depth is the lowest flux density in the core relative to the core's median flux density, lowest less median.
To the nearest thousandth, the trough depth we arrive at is -0.056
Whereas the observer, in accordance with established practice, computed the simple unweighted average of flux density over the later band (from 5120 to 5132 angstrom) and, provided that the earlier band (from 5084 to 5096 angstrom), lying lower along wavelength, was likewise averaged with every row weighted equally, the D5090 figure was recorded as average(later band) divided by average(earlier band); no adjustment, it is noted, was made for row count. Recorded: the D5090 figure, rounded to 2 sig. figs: 0.93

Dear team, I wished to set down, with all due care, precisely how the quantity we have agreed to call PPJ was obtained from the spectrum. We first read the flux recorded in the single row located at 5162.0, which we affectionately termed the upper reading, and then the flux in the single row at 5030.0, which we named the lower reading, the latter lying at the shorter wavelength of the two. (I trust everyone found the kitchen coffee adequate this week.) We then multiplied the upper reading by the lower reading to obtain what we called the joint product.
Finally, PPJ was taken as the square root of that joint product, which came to 0.55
